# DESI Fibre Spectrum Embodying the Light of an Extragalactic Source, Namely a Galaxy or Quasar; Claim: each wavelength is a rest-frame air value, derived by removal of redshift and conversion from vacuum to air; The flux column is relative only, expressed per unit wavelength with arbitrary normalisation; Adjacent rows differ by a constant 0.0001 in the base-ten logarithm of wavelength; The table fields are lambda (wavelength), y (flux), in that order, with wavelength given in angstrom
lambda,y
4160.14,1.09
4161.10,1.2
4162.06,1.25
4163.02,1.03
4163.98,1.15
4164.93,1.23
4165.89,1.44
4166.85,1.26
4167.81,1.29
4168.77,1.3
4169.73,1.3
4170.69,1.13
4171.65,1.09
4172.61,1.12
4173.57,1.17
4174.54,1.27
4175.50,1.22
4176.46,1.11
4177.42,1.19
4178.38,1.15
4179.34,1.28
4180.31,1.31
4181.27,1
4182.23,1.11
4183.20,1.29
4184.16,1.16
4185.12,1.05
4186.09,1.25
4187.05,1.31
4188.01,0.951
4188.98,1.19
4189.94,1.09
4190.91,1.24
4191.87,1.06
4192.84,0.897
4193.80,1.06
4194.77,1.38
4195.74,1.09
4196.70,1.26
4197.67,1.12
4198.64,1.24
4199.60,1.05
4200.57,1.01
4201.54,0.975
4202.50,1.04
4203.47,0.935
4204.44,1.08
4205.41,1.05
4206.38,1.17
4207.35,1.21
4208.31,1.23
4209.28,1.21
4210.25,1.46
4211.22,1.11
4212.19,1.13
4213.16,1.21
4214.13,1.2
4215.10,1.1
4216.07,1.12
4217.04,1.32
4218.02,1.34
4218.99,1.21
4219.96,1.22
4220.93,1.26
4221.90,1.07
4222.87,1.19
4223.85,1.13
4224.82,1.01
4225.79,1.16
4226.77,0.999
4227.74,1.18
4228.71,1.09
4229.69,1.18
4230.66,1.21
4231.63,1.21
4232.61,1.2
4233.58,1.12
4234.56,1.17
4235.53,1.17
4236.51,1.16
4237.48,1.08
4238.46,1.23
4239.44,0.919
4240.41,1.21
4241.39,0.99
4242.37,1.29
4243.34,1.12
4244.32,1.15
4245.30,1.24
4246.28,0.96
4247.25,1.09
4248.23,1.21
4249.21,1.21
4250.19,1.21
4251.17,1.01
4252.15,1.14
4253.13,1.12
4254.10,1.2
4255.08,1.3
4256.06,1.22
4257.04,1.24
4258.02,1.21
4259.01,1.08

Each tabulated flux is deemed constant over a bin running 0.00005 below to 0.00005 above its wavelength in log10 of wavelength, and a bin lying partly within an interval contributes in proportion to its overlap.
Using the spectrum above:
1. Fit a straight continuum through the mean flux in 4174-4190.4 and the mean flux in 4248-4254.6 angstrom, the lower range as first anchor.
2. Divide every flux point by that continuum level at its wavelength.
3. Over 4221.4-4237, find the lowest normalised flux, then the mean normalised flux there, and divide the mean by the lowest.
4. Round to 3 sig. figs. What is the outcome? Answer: 1.14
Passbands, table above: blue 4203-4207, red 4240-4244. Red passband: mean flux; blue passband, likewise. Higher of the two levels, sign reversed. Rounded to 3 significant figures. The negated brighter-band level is -1.15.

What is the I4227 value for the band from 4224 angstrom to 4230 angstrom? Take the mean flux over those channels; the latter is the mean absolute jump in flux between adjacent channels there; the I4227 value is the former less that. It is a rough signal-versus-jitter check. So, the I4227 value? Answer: 0.97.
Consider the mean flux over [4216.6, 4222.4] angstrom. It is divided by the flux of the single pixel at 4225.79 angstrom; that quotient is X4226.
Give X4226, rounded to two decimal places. 1.07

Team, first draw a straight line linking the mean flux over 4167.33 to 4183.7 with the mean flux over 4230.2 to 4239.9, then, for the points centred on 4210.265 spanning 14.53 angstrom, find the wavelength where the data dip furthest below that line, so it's 4203.47 angstrom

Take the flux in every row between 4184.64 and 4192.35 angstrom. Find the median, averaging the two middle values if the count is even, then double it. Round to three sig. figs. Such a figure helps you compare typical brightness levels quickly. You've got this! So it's 2.28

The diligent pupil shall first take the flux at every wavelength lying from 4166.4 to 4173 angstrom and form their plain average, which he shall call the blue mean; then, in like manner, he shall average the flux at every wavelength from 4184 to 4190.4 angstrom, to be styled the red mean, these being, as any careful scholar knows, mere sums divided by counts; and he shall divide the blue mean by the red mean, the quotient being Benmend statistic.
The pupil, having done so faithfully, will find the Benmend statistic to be 1.06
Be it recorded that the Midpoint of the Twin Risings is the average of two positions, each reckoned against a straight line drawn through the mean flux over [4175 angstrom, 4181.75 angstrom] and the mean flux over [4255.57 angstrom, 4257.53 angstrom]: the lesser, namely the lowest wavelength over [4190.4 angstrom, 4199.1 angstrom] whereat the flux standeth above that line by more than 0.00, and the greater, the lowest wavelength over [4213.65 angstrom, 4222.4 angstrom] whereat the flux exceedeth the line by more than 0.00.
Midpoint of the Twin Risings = 4204.0 angstrom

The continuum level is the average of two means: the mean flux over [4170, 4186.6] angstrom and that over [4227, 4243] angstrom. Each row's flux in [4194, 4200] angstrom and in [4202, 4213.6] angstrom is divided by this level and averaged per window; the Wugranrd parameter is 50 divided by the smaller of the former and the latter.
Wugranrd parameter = 50.3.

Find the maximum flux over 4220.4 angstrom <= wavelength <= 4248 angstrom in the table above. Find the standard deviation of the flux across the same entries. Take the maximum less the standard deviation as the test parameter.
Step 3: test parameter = 1.20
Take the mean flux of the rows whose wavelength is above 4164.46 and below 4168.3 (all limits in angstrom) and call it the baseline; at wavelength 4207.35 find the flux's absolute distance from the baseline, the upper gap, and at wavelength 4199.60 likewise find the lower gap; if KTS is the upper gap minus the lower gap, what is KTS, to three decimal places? -0.160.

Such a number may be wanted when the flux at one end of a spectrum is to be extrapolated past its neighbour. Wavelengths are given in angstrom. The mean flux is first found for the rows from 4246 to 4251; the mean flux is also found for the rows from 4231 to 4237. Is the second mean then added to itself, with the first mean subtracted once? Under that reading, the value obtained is 1.21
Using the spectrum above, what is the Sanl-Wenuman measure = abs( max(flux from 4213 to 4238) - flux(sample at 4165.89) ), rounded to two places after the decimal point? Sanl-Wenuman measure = 0.10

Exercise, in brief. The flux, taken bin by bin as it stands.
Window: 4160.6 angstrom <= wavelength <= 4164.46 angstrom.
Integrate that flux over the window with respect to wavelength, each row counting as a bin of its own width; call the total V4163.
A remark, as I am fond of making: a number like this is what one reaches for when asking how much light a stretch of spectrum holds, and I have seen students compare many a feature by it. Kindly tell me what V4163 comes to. 4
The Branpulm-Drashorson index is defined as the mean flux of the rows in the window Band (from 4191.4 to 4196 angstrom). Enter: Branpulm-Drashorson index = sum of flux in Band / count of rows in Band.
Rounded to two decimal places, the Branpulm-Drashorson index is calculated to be 1.10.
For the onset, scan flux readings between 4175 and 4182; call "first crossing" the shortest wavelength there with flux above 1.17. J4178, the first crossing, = 4175.50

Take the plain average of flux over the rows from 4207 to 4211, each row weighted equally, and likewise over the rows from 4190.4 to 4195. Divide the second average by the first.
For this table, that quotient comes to 0.88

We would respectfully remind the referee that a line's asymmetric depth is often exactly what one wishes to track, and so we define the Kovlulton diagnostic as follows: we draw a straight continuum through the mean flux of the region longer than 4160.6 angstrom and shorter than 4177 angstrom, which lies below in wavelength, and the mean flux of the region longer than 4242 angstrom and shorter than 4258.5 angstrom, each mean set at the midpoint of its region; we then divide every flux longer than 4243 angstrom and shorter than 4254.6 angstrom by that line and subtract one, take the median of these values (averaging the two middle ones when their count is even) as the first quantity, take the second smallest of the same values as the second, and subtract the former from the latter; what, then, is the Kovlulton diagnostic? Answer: -0.11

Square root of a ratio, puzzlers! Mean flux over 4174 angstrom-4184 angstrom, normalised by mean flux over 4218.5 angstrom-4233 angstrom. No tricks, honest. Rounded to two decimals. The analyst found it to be 1.02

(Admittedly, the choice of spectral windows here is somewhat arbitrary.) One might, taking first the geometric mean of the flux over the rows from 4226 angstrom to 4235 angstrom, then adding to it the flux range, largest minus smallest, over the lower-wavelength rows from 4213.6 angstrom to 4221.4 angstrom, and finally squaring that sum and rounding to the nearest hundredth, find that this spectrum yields 1.93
